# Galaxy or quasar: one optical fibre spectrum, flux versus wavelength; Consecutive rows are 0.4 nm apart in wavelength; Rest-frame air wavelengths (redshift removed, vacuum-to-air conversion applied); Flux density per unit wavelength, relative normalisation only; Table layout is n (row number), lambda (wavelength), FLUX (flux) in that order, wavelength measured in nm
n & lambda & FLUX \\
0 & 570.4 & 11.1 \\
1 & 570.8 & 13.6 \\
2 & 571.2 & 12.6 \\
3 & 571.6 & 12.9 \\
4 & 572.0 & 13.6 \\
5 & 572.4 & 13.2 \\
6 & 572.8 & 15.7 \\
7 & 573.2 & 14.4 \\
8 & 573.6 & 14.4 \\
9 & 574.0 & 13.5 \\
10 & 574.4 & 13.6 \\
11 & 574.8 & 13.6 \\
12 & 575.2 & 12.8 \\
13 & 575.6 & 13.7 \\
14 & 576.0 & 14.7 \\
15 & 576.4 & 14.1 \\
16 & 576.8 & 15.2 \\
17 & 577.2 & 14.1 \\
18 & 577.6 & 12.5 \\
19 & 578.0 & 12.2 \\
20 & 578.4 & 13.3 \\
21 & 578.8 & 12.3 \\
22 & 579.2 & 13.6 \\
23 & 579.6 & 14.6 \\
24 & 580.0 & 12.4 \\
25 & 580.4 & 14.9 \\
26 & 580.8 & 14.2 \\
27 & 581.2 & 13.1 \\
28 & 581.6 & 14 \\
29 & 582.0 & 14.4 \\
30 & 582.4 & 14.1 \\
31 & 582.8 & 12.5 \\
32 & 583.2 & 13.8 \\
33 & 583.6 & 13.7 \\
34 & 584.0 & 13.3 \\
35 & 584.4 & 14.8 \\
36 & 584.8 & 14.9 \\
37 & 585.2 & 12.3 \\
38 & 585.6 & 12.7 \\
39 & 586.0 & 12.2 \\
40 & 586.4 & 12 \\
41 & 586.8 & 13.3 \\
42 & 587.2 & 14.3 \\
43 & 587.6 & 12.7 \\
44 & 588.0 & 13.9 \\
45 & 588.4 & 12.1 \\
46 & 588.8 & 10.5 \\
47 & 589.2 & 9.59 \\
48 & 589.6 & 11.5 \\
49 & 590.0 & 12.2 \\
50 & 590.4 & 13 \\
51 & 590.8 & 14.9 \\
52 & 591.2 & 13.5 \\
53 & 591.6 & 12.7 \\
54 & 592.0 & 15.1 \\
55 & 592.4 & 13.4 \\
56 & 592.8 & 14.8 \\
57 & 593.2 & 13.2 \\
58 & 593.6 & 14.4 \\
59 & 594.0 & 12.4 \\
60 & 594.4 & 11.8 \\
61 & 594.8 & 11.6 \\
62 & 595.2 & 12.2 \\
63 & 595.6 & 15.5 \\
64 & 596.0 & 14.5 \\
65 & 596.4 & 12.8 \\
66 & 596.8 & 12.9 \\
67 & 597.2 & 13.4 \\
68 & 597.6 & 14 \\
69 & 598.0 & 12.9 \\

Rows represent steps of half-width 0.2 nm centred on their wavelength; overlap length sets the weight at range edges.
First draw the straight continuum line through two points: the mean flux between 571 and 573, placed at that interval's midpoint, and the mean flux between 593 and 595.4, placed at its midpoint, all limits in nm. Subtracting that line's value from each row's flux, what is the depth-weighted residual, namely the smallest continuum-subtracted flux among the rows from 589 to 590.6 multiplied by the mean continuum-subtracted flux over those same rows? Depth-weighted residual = 4.0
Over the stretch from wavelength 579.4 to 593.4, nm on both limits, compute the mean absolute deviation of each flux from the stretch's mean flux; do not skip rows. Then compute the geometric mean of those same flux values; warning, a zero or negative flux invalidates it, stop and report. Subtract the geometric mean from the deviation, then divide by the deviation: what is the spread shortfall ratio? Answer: -12.1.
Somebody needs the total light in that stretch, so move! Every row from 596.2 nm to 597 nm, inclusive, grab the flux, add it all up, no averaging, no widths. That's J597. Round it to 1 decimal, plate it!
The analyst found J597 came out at 25.7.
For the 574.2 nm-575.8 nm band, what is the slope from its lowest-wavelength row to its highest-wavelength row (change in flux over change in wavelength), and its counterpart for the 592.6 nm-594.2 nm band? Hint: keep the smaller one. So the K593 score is -2.0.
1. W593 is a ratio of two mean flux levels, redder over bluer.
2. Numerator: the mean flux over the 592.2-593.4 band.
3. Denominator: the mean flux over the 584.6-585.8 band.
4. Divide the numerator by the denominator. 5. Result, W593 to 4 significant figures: 1.038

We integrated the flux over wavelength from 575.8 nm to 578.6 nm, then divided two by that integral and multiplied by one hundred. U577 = 5.20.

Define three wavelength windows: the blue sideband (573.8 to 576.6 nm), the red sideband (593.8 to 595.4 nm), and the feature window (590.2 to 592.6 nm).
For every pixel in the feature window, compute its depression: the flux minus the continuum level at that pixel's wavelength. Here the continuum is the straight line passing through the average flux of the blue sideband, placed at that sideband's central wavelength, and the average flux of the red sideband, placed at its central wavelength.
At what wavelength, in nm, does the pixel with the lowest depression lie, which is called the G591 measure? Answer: 591.6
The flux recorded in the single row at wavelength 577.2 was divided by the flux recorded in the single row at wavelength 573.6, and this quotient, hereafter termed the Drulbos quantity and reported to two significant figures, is 0.98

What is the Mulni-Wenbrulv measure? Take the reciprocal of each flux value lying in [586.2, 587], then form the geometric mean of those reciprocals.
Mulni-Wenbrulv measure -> 0.079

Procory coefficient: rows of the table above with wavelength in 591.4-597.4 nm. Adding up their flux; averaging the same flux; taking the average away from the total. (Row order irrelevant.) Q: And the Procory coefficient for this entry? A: 187.3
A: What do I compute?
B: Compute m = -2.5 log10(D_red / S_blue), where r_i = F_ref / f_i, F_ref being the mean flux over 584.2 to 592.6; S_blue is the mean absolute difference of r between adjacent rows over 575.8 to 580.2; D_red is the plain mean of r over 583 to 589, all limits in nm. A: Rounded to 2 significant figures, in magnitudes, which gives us -2.7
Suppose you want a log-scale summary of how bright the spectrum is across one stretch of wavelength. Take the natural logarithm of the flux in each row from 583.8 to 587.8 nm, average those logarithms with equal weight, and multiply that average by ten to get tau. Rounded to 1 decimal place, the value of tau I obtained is 25.8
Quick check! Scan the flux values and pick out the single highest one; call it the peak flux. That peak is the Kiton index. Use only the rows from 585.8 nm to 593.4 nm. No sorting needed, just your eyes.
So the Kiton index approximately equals 15.1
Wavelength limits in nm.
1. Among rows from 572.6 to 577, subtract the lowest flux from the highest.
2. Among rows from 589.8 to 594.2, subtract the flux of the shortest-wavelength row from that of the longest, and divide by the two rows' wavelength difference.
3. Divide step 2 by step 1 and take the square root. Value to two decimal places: 0.13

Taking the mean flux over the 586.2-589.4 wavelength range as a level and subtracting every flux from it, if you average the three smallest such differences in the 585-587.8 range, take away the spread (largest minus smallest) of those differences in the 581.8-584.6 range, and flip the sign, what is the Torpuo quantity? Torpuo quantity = 3.4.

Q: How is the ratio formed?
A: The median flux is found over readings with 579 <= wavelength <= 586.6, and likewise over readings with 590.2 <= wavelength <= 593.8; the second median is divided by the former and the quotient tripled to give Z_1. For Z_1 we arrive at 2.96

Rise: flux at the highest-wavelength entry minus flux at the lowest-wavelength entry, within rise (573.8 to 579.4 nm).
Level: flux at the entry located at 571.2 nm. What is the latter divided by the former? 126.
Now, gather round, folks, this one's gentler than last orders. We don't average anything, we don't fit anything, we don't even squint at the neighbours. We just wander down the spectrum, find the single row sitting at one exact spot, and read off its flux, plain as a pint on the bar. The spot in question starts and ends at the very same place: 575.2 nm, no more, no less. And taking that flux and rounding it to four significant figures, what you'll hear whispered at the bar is 12.80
